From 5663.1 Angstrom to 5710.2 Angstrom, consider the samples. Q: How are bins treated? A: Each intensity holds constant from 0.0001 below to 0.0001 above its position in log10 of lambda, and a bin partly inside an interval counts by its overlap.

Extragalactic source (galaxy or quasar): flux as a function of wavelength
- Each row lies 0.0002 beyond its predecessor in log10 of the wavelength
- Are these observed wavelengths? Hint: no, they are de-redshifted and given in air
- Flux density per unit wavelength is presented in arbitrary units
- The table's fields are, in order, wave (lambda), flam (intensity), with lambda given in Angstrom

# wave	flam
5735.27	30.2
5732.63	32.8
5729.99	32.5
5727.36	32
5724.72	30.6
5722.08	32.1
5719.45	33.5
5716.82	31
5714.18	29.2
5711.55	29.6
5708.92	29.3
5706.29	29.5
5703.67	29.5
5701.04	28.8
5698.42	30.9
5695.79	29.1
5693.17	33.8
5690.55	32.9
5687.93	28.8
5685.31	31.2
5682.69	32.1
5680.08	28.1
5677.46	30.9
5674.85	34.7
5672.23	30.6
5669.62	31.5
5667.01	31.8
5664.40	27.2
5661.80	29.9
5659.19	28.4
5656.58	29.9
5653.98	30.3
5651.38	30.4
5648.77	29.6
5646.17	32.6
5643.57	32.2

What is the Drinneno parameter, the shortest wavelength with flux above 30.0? 5667.01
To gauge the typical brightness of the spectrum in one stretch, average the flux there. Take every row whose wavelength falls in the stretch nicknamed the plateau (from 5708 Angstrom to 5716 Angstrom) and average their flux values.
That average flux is 29.4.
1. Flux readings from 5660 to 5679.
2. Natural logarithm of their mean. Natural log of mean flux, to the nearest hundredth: 3.43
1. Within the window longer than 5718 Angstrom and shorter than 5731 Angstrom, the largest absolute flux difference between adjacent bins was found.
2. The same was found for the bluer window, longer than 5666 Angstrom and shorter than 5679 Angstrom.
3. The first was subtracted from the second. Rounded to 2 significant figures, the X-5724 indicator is 2.6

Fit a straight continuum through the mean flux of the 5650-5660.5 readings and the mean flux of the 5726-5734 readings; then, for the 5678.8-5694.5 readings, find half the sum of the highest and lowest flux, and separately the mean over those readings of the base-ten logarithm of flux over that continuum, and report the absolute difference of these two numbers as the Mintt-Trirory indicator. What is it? 30.95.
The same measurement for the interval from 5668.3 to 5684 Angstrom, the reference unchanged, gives 31.39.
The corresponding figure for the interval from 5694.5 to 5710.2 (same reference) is 29.88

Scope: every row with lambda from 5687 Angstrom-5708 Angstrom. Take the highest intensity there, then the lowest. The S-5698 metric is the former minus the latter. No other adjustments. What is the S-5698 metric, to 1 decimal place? 5.0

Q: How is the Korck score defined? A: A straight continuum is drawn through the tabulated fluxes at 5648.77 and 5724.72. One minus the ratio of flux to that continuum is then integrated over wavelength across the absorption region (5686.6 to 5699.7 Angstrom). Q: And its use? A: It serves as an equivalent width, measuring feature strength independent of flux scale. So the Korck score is -0.40 Angstrom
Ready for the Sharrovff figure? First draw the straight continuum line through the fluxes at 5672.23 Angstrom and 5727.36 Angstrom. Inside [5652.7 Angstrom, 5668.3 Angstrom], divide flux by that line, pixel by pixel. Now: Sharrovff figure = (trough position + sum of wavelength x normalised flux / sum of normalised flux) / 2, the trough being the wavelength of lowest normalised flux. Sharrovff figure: 5662.4 Angstrom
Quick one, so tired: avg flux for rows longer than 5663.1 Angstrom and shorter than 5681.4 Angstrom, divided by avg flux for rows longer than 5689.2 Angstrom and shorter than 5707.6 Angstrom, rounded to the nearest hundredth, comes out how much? 1.00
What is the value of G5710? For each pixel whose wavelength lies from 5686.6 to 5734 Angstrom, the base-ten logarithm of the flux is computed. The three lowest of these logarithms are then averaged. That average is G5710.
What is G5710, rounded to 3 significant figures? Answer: 1.46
